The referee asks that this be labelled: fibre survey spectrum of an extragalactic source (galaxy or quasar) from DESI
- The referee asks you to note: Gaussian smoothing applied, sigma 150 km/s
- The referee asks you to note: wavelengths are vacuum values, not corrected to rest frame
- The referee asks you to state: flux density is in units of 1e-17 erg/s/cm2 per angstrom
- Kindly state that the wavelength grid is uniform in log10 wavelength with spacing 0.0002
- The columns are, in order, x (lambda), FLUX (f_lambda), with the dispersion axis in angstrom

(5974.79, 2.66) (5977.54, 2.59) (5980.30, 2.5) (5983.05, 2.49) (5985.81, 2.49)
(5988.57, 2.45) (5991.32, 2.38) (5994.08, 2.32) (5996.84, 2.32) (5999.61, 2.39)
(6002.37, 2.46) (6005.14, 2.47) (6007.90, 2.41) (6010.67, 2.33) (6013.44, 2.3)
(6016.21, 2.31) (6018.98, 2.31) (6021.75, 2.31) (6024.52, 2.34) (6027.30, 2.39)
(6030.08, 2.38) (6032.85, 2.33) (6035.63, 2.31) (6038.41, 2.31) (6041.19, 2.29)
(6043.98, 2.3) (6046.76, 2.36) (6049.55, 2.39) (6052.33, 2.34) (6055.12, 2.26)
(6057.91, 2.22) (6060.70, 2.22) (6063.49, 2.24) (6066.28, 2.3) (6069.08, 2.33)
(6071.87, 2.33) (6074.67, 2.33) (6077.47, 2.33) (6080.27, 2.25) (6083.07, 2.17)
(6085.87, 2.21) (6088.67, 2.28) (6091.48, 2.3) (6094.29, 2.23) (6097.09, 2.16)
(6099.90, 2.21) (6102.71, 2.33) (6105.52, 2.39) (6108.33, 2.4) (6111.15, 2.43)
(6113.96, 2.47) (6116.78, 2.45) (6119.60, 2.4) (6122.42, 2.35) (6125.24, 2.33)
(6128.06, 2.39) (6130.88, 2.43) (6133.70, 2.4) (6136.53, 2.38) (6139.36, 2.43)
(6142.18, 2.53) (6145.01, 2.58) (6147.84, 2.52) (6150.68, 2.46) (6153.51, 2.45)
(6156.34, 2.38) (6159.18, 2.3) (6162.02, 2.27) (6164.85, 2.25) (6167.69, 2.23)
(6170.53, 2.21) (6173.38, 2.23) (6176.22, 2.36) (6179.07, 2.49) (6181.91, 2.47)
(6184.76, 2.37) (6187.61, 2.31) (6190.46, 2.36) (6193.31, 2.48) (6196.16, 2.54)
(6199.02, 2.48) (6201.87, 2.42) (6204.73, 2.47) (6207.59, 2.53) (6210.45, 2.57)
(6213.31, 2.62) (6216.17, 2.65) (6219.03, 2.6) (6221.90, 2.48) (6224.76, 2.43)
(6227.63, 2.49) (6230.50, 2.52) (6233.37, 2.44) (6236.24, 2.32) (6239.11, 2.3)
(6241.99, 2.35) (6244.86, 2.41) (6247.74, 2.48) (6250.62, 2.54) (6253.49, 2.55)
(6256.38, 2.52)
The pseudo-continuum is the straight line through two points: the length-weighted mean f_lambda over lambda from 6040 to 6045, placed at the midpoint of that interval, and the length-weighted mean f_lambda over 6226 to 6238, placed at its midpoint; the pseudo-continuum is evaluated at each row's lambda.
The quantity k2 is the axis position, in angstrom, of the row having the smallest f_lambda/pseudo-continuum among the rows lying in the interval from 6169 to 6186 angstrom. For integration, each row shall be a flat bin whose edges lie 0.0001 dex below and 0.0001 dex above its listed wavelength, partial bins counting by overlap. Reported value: 6170.53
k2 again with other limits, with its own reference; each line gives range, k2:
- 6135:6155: 6136.53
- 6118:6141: 6125.24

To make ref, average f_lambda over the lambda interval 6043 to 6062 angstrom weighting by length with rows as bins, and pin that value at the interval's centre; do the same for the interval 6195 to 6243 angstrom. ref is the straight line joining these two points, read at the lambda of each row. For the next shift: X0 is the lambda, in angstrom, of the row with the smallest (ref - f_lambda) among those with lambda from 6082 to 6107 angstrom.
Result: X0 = 6105.52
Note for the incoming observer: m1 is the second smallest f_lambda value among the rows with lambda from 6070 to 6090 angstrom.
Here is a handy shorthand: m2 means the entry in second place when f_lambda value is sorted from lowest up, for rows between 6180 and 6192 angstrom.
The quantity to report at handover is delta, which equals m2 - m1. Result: 0.15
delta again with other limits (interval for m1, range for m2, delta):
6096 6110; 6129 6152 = 0.19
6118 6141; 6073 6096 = -0.14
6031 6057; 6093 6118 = -0.08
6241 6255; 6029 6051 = -0.11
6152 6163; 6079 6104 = -0.13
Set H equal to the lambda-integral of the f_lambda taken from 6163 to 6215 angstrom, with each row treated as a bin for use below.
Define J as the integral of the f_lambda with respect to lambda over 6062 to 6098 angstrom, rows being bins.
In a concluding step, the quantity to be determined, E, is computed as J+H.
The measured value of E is 207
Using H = 125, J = 82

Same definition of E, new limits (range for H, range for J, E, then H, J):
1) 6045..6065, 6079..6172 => 264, 46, 219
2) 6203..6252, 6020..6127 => 369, 122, 248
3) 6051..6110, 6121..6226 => 389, 134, 255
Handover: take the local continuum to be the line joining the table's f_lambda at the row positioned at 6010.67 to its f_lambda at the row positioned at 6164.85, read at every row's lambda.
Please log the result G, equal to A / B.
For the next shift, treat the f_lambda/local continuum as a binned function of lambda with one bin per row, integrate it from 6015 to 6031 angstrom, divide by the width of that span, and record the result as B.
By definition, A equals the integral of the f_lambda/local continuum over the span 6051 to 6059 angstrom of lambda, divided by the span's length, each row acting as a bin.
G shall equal 0.98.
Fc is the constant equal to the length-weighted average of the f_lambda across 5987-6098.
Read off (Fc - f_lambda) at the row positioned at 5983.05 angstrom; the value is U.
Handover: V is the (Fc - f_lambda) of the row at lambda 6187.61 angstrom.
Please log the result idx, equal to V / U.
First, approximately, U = -0.17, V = 0.01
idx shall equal 0.0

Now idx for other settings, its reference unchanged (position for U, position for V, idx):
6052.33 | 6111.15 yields 5.0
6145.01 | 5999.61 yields 0.3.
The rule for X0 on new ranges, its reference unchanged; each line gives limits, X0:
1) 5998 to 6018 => 6005.14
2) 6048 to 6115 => 6113.96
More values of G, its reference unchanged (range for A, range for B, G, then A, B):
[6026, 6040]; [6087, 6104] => 1.03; 1.01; 0.98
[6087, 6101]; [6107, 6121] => 0.92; 0.98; 1.07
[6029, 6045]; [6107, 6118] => 0.94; 1.00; 1.07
